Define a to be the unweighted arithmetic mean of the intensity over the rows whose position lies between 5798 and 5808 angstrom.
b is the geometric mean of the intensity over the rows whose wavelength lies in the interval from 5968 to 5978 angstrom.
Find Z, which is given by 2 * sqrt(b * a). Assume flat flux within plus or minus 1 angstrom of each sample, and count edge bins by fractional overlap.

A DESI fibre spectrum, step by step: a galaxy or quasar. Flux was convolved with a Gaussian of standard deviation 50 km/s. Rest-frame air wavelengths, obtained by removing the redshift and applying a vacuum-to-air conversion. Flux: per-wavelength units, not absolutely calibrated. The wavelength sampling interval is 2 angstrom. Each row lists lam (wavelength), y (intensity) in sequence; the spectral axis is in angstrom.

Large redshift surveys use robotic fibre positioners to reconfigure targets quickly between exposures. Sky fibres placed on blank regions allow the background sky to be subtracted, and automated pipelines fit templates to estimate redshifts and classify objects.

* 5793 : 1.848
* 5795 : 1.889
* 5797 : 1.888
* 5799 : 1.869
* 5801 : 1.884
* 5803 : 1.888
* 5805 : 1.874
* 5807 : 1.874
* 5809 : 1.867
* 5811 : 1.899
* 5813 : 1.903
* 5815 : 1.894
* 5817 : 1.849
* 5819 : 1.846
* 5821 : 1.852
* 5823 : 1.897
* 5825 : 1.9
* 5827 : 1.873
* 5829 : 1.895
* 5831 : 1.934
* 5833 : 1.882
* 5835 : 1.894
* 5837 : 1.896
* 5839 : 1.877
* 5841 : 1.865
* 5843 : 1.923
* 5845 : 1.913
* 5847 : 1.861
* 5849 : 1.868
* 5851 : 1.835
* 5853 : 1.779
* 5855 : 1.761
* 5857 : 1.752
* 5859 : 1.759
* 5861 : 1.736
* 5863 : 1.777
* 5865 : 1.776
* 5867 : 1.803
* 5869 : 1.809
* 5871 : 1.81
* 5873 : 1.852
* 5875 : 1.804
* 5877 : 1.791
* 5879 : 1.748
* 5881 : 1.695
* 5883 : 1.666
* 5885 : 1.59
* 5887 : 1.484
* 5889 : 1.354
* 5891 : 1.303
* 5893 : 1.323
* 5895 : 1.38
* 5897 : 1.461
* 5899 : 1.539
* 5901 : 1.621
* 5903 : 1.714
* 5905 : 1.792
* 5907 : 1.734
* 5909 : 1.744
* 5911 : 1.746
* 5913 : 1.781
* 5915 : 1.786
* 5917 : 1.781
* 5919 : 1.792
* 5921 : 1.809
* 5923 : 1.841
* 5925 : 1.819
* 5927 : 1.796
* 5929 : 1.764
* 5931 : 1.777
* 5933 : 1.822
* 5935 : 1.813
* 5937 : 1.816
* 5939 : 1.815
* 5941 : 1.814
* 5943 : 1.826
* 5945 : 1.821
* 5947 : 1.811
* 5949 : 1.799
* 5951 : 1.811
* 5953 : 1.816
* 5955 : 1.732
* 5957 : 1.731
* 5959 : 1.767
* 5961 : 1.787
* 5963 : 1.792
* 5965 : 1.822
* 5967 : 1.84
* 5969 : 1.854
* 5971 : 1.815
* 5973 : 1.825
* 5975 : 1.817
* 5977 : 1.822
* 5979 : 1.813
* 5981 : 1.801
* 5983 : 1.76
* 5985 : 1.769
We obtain 3.704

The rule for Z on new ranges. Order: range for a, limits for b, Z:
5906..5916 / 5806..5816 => 3.643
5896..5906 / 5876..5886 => 3.321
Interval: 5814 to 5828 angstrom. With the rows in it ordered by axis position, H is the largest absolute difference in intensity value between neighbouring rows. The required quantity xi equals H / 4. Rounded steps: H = 0.045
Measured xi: 0.011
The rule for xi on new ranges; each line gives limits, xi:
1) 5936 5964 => 0.021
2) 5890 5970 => 0.023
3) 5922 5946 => 0.011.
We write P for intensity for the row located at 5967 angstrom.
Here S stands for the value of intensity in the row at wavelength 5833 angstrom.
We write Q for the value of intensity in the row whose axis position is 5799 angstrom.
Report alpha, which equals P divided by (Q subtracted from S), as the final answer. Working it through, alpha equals 142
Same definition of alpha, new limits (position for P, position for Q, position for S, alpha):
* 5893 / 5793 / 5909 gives -13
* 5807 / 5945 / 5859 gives -30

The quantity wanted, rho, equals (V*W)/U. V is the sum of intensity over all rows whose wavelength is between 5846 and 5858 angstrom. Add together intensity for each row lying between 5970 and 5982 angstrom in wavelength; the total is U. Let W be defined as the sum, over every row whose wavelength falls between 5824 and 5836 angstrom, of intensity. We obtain 11.3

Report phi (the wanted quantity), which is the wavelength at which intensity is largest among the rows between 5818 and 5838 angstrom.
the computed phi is 5831 angstrom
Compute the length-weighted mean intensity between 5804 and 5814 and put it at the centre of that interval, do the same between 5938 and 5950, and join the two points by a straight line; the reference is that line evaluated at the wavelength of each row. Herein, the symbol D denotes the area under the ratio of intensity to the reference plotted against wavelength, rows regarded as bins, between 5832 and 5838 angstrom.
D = 6.1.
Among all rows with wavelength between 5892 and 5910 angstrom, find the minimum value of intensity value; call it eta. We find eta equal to 1.323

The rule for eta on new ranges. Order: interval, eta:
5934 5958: 1.731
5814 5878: 1.736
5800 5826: 1.846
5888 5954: 1.303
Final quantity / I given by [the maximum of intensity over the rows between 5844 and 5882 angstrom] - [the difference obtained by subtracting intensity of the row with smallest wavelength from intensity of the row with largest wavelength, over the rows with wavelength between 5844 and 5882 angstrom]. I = 2.13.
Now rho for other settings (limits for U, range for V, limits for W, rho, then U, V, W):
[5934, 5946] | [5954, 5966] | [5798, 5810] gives 11.0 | 10.9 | 10.6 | 11.3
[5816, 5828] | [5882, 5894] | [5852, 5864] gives 8.2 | 11.2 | 8.7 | 10.6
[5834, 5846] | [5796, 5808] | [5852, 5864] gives 10.5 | 11.4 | 11.3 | 10.6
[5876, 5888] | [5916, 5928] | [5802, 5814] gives 12.3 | 10.0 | 10.8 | 11.3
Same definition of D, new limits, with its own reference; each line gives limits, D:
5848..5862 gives 13.4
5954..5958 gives 3.8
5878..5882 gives 3.7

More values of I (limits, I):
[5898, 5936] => 1.57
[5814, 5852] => 1.99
